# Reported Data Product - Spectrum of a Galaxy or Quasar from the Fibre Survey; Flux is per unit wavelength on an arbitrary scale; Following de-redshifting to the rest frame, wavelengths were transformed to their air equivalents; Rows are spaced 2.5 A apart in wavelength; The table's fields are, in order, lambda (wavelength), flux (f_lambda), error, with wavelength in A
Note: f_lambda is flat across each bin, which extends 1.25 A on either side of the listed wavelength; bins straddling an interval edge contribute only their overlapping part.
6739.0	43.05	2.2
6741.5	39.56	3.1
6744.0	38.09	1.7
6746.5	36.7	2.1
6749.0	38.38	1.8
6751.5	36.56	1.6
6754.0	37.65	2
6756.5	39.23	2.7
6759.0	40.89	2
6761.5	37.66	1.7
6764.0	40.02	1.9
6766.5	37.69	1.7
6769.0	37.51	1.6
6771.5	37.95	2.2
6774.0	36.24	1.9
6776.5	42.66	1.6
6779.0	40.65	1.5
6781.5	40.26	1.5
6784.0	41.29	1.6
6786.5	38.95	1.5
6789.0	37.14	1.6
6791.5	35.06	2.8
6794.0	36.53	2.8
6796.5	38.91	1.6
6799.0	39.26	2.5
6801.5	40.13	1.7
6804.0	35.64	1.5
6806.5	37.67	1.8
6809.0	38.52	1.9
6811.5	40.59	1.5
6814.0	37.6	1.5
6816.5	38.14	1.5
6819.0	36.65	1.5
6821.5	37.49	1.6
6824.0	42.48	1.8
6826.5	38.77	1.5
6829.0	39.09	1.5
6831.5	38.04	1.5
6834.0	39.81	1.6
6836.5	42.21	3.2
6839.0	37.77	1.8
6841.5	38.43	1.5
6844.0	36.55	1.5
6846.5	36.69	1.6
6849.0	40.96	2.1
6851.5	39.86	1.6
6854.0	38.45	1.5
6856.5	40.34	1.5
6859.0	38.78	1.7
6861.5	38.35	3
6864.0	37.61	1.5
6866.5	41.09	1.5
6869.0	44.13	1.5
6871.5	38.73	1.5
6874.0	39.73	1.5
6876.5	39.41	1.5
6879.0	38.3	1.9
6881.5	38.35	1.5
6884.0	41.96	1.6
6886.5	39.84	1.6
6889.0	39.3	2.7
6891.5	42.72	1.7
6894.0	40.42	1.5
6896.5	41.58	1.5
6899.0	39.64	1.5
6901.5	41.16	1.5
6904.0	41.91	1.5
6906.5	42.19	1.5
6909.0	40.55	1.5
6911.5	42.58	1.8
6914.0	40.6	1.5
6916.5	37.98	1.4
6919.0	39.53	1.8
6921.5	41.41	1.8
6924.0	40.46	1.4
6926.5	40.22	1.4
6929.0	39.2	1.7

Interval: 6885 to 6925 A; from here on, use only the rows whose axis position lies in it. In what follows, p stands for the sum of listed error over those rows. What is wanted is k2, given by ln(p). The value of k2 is 3.27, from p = 26.2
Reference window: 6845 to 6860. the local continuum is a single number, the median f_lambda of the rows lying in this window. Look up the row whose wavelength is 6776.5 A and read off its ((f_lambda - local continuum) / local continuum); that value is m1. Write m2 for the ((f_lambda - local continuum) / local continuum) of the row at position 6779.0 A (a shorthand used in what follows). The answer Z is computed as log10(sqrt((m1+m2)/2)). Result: -0.61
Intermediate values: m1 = 0.085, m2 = 0.03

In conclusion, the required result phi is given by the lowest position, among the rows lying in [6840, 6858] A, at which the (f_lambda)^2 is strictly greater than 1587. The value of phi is 6849.0 A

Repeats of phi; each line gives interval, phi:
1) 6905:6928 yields 6906.5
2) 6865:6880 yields 6866.5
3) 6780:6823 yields 6781.5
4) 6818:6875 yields 6824.0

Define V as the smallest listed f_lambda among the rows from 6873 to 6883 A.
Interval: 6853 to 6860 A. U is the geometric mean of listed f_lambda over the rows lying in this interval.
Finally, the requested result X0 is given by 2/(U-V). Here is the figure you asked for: 2.3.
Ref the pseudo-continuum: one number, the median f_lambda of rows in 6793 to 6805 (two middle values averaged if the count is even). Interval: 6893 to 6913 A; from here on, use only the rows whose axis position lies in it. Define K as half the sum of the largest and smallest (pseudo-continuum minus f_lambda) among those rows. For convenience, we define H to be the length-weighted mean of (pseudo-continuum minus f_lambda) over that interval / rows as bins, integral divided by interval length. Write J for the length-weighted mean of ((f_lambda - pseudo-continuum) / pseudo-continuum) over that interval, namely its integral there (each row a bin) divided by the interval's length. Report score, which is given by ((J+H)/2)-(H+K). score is 3.4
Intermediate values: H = -2.3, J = 0.060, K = -2.2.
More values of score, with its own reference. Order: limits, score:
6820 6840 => 1.3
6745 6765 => -0.5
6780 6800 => -1.0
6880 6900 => 2.4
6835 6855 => 0.5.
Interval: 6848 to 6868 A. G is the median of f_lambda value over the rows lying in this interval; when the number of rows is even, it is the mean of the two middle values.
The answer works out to 39.3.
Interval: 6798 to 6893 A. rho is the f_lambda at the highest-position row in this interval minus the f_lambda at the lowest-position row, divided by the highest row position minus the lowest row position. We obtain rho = 0.04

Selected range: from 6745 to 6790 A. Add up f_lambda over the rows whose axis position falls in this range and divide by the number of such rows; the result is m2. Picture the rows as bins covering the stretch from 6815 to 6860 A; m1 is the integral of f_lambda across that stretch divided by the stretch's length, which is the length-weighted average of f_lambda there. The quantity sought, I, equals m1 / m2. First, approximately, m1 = 38.9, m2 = 38.7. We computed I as 1.00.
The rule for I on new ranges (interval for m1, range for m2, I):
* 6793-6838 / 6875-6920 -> 0.96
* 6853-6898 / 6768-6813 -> 1.03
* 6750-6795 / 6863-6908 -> 0.95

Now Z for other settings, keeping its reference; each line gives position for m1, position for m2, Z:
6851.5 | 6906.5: -0.68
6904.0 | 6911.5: -0.56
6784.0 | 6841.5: -0.93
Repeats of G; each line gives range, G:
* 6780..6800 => 38.9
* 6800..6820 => 37.9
